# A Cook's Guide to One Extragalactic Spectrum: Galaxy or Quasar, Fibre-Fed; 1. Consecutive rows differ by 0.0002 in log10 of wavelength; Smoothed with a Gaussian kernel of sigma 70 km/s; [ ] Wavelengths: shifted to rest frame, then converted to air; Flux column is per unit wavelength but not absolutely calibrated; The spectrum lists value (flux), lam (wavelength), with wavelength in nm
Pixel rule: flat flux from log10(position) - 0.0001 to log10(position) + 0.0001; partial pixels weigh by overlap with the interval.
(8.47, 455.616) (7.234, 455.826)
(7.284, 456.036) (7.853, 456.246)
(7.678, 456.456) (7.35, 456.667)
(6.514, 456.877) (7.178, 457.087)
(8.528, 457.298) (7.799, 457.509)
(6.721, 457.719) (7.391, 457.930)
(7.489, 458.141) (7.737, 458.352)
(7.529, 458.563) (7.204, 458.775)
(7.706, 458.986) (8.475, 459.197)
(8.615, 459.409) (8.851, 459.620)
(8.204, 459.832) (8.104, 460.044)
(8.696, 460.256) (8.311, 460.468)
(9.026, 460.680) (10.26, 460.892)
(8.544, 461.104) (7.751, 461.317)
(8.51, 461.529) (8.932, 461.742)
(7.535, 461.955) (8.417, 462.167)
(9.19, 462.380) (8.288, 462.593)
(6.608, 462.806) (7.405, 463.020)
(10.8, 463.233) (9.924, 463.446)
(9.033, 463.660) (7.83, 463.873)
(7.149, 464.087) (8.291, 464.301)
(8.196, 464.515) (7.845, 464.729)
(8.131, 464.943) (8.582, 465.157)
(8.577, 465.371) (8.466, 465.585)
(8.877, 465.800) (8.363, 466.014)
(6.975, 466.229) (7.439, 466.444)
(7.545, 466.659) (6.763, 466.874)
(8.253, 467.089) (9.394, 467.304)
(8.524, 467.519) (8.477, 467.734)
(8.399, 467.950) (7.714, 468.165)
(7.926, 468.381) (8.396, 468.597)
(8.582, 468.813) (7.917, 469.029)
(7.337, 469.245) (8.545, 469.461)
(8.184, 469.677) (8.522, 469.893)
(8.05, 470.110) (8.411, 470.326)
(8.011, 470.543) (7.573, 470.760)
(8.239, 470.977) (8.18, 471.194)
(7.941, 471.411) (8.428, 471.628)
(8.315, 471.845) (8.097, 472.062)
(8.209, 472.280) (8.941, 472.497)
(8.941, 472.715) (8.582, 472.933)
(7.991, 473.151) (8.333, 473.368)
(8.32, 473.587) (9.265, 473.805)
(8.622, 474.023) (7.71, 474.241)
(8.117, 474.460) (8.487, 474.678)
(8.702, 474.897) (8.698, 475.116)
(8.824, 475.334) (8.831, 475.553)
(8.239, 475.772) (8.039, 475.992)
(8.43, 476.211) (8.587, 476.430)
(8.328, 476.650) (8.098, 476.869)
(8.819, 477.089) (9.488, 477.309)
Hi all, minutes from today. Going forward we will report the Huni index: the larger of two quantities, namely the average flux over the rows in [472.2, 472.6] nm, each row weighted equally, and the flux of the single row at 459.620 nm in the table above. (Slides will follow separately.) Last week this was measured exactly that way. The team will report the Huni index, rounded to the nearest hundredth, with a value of 8.85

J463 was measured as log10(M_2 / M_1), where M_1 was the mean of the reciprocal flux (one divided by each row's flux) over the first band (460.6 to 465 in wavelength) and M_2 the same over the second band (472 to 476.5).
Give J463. -0.006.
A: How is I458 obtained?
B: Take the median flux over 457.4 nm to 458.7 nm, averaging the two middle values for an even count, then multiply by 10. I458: 75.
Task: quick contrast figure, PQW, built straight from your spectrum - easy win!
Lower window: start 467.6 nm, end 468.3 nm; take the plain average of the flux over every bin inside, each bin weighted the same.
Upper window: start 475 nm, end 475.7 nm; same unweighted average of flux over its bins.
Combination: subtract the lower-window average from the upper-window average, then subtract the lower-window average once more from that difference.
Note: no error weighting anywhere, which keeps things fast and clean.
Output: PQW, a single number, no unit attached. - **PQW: -7.6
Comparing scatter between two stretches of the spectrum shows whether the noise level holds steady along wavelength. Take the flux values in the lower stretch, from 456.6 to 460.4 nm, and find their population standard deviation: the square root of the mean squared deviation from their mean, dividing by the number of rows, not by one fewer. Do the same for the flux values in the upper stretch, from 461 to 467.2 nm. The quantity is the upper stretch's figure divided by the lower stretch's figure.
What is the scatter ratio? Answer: 1.34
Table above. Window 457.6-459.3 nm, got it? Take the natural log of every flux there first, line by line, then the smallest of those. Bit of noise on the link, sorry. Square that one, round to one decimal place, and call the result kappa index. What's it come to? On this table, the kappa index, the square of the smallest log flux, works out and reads 3.6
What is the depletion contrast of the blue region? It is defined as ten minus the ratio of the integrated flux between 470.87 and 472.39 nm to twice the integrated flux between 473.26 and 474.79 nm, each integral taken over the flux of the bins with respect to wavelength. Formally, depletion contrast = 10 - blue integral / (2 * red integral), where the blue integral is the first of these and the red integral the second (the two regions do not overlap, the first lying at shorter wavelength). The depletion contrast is 9.515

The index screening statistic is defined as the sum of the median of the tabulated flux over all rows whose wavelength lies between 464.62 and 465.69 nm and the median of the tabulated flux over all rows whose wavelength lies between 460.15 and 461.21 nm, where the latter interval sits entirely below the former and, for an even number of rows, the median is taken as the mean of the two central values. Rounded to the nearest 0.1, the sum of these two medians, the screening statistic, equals 17.2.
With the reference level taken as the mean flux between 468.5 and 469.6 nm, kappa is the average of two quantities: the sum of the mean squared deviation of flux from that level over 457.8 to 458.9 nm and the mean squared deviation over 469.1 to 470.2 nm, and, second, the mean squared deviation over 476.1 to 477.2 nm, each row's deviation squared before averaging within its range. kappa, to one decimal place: 0.4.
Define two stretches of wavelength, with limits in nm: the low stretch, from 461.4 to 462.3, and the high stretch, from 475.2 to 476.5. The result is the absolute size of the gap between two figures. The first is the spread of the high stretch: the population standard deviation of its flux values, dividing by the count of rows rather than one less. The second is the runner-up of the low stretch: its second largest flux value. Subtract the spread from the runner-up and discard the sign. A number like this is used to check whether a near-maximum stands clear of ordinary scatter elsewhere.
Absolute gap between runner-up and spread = 8.22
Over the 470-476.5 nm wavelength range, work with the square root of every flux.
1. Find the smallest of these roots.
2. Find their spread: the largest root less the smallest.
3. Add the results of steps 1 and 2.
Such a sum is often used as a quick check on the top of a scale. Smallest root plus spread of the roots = 3.04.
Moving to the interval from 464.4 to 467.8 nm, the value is 3.06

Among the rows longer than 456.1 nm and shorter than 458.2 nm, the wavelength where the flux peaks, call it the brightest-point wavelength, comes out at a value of 457.298 nm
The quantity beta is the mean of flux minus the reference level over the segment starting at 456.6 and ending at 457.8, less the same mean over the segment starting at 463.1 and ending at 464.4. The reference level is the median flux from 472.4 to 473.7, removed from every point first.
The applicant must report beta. -1.5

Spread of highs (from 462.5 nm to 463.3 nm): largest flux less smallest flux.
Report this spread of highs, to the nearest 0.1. 4.2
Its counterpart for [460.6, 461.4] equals 2.5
